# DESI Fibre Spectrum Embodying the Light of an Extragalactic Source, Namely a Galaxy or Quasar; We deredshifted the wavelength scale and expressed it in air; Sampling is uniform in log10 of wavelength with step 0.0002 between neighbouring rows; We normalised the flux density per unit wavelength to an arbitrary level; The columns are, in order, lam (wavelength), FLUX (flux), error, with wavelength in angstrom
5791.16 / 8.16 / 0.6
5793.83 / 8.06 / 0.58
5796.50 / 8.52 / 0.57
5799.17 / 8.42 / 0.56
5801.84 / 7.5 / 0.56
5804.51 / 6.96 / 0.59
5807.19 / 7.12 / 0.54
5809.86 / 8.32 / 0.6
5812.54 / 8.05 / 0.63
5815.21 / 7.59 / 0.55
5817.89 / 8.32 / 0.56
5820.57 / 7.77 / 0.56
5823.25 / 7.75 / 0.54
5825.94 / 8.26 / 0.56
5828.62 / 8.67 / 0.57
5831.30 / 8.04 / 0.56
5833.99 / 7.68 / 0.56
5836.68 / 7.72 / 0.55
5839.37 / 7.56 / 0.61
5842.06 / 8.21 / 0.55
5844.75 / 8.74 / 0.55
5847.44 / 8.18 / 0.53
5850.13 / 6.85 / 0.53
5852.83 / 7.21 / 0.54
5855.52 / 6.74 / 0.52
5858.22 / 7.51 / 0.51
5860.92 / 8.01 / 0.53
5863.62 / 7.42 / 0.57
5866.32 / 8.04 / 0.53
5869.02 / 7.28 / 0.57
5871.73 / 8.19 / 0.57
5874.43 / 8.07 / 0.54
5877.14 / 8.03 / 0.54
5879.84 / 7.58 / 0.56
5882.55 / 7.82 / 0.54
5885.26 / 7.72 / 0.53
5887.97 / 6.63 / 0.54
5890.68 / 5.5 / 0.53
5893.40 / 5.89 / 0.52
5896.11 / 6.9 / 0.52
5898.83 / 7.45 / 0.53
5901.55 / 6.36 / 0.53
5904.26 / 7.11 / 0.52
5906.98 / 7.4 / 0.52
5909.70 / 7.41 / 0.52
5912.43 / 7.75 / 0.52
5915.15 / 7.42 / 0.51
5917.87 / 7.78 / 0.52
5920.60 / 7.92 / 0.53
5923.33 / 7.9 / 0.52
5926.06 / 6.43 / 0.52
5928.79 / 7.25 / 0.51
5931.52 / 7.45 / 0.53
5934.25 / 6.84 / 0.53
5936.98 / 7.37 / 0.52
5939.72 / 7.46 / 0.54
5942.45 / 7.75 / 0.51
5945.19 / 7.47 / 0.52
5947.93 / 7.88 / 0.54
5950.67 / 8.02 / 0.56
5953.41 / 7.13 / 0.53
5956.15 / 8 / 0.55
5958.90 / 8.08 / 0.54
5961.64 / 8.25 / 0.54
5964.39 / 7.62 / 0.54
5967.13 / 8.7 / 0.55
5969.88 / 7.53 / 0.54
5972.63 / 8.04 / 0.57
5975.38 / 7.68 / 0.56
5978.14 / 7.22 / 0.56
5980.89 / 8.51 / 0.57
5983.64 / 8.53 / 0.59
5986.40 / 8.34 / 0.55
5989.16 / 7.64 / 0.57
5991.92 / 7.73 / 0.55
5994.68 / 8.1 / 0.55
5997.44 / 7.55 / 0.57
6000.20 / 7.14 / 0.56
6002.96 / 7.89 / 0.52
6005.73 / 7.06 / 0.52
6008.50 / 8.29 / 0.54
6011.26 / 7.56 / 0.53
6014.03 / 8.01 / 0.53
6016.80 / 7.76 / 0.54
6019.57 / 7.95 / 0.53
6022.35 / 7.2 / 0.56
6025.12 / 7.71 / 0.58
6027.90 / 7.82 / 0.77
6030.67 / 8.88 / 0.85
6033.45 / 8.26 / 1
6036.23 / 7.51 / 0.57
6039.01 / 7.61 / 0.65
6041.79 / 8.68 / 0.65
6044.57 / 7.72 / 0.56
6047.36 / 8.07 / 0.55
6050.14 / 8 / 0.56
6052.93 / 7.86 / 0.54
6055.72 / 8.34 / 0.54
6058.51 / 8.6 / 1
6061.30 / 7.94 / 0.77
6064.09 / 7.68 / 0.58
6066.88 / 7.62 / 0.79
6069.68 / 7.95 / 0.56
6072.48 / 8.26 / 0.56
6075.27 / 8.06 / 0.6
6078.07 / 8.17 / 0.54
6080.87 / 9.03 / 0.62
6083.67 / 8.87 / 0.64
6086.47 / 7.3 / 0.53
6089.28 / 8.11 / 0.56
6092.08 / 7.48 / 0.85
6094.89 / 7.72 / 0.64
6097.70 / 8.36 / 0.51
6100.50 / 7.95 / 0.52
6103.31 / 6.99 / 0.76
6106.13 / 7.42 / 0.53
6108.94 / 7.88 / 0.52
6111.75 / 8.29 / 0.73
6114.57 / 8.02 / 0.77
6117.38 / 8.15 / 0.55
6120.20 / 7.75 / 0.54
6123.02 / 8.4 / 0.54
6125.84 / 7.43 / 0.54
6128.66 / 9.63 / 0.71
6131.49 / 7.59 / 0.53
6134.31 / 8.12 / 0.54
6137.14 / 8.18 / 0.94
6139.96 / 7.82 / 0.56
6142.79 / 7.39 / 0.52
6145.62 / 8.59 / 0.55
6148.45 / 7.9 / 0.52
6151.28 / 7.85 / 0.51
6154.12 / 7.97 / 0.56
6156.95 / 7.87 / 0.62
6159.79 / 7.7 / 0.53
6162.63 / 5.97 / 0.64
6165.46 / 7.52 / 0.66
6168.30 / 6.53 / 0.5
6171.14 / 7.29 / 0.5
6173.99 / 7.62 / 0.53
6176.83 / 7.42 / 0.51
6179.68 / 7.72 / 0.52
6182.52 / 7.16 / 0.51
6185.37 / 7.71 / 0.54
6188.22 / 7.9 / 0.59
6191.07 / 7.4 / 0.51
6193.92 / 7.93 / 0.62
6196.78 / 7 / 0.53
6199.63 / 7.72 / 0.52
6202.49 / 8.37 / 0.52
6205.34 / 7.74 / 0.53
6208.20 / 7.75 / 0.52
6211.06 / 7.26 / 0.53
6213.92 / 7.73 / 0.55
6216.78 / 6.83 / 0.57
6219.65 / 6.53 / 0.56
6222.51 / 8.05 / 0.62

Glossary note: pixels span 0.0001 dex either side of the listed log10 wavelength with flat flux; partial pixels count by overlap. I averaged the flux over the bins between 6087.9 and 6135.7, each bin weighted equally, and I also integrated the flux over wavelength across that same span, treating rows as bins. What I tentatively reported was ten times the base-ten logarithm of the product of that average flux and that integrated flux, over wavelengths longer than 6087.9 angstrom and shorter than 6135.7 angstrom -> 34.8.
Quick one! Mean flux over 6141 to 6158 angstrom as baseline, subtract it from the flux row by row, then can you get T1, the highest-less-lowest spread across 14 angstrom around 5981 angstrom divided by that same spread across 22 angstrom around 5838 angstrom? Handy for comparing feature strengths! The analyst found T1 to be 1.11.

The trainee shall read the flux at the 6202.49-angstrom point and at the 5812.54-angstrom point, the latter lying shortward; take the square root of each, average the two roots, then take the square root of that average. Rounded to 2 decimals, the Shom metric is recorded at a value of 1.69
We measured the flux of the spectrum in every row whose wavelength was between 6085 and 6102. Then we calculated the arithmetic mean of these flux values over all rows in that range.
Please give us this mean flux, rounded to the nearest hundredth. 7.82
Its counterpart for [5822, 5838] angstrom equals 8.02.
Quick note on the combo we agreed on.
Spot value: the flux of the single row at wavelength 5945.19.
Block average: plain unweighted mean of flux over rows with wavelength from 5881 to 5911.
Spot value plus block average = 14.4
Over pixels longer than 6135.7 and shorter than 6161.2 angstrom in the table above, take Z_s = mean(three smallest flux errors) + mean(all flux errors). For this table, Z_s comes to 1.11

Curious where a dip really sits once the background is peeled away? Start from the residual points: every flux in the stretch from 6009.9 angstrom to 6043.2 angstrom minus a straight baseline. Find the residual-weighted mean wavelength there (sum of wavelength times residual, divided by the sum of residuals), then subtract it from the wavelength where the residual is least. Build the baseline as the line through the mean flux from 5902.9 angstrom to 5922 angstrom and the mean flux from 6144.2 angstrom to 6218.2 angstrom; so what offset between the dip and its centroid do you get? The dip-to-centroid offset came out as -8.5 angstrom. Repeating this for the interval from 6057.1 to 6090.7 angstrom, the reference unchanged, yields 11.7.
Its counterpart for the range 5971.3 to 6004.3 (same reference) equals 15.8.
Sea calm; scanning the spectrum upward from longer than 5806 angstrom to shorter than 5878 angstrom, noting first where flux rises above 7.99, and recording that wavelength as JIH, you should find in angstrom 5809.86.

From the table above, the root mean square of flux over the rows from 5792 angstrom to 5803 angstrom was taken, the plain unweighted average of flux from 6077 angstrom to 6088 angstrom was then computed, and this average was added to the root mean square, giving 16.5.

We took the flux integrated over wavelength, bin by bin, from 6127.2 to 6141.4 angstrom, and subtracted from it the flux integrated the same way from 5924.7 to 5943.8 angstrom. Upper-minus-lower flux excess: -21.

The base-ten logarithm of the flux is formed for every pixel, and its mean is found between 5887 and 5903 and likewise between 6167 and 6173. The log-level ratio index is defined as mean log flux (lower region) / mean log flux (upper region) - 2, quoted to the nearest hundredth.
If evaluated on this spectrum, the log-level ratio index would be -1.04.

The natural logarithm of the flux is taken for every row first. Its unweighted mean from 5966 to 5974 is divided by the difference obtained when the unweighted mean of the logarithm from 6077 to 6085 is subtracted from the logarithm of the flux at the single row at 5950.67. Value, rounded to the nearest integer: -26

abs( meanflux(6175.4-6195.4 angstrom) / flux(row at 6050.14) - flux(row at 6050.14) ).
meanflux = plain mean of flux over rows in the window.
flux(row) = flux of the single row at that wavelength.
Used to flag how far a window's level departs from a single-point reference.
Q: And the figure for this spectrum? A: 7.0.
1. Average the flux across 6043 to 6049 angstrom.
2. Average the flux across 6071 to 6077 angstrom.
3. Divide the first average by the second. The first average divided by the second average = 0.97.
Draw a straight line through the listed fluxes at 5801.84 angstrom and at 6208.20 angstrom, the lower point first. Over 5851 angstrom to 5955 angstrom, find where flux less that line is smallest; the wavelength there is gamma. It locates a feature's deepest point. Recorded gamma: 5890.68 angstrom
